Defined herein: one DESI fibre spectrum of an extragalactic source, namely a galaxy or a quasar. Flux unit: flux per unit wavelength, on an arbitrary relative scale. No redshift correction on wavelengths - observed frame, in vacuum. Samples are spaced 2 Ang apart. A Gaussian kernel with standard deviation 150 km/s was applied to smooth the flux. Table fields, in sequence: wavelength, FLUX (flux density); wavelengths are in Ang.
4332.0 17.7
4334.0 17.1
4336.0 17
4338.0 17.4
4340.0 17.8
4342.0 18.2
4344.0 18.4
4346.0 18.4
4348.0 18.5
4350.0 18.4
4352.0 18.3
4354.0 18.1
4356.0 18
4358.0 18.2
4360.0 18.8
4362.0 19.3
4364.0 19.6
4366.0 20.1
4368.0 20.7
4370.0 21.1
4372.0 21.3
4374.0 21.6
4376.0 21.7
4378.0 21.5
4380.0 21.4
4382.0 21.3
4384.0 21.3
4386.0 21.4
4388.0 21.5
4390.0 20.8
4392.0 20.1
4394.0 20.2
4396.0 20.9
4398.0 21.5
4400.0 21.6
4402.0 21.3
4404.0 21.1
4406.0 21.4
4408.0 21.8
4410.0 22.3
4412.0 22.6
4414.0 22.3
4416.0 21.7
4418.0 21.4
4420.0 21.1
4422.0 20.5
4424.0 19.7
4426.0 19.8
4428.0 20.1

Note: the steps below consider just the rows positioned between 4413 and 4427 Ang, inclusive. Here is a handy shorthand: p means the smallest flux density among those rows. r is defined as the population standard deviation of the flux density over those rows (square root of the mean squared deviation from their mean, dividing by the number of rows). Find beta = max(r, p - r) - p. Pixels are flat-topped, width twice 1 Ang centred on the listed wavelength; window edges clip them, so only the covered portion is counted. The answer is -0.9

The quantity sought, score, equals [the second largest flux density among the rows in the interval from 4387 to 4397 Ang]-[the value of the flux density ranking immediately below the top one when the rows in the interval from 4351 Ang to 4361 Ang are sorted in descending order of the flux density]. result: 2.60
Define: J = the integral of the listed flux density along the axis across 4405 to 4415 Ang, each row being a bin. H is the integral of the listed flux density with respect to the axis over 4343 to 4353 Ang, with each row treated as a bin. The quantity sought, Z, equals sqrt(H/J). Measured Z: 0.91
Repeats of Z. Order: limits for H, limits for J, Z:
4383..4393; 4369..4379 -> 0.99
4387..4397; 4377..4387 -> 0.98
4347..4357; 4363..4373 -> 0.94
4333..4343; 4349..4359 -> 0.98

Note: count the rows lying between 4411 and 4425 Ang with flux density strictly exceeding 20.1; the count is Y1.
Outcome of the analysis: 6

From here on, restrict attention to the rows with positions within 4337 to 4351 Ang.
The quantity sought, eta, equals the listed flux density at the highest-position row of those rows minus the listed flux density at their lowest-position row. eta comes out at 1.0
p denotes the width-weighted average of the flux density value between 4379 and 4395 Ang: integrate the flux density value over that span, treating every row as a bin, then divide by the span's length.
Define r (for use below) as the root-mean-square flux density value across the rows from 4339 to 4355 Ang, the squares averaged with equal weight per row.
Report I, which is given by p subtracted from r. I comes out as -2.7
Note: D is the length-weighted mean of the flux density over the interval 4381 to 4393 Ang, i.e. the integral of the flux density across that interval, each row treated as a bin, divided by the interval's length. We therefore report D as 21.1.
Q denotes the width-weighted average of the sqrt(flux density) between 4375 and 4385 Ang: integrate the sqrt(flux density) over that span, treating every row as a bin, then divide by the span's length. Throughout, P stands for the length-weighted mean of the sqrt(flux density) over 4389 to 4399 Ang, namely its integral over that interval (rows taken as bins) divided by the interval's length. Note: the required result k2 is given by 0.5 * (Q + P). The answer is 4.59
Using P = 4.55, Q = 4.63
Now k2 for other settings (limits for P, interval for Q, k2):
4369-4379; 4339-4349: 4.45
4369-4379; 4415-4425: 4.60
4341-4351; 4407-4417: 4.50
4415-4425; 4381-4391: 4.59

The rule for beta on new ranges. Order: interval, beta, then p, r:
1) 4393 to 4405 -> -0.5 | 20.2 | 0.5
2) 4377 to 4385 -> -0.1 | 21.3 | 0.1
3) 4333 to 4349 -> -0.6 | 17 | 0.6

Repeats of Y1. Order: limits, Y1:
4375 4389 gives 7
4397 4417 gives 10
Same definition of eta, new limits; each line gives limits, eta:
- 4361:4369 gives 1.4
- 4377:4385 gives -0.2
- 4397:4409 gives 0.3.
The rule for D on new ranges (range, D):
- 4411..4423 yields 21.6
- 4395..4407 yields 21.3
